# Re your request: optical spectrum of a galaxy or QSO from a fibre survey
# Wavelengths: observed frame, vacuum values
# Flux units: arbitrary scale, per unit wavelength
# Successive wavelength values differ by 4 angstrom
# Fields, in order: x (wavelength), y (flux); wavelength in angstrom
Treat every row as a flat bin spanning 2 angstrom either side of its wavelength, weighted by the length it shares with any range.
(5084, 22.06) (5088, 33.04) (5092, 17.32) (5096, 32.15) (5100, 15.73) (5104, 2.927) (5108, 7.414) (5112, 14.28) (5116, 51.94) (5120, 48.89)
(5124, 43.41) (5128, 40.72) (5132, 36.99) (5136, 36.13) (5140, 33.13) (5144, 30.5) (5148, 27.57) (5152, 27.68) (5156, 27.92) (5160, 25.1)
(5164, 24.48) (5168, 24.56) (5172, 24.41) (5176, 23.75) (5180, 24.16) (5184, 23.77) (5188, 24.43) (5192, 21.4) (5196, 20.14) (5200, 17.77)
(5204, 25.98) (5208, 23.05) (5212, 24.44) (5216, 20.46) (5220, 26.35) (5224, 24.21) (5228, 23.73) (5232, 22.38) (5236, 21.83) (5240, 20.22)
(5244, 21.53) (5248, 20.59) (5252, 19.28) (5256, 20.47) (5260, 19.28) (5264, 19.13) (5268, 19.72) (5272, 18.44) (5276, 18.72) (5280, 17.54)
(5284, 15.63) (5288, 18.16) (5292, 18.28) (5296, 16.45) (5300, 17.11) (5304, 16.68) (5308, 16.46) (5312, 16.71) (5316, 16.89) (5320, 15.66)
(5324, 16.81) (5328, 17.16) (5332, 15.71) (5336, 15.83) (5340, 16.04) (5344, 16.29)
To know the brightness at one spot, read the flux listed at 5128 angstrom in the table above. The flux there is 40.72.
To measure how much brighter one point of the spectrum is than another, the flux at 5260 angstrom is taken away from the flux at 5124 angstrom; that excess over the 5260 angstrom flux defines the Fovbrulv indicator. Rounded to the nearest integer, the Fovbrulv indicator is 24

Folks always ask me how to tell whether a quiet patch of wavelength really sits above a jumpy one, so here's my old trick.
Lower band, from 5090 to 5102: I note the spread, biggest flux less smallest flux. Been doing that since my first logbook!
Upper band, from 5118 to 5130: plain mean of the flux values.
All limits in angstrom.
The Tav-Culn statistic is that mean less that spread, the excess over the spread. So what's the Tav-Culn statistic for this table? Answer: 28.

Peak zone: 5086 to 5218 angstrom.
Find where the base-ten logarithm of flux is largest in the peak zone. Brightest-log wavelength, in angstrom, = 5116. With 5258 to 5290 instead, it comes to 5268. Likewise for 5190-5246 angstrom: 5220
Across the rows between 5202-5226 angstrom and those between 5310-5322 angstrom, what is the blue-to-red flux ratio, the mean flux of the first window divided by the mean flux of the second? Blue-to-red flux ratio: 1.47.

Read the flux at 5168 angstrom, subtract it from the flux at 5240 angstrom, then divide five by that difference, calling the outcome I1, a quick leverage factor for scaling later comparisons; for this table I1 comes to -1.2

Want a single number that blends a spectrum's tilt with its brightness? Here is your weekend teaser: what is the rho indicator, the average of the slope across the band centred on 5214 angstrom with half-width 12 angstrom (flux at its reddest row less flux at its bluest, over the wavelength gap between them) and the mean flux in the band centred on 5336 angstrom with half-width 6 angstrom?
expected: 7.9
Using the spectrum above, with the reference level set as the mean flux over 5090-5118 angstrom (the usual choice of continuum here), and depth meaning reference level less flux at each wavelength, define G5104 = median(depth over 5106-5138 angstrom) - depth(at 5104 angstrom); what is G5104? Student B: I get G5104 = -36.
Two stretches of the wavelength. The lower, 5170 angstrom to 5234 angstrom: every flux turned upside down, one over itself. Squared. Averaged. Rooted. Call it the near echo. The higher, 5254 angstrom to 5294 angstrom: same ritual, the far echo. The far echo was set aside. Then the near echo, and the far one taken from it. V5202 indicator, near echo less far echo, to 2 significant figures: -0.011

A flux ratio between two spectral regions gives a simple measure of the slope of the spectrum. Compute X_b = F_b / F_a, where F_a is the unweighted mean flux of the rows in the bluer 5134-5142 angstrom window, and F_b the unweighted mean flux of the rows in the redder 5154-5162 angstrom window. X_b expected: 0.77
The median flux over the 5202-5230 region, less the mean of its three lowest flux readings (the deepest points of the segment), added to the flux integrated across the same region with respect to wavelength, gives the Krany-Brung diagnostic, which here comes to 675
